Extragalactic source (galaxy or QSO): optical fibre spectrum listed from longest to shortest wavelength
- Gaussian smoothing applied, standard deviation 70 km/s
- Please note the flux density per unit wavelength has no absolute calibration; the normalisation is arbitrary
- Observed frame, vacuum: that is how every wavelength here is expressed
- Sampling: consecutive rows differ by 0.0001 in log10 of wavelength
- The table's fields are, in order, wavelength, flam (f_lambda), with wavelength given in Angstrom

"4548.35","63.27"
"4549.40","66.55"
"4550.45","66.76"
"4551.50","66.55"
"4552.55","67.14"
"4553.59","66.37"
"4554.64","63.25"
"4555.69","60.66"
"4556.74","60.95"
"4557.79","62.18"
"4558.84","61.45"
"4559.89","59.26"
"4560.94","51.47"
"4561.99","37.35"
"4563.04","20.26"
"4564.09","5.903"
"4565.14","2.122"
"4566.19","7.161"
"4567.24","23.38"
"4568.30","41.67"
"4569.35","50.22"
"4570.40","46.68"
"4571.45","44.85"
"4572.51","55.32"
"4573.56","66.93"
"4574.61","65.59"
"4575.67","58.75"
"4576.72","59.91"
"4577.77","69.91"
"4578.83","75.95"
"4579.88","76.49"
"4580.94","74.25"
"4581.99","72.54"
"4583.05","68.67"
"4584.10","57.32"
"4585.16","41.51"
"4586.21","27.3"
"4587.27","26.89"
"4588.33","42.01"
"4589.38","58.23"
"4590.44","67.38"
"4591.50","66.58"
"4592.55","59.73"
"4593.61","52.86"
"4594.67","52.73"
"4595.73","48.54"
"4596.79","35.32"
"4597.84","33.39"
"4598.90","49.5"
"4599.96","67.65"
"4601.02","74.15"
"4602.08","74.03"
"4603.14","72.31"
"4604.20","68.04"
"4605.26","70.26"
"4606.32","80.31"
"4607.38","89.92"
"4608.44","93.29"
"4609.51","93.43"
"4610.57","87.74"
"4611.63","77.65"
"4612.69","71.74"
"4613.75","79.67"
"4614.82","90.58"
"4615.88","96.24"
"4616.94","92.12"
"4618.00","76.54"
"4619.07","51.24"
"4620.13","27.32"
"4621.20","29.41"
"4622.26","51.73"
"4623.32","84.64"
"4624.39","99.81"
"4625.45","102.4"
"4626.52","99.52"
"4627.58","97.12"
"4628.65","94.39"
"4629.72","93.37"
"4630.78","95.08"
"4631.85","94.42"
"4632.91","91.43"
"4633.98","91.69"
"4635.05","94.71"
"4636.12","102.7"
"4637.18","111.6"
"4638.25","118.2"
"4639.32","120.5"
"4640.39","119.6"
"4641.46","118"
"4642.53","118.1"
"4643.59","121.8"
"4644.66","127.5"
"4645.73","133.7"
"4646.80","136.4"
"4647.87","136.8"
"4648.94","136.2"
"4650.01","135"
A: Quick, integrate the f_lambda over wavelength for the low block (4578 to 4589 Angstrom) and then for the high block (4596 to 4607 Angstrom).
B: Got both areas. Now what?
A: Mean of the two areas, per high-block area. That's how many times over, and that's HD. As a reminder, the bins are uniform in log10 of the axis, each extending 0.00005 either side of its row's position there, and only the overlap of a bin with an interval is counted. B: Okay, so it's 0.95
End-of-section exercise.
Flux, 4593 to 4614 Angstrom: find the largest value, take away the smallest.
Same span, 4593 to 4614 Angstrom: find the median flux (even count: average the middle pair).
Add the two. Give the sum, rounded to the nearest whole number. 132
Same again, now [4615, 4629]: 167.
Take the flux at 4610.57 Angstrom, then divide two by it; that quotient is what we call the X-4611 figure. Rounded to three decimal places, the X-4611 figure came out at 0.023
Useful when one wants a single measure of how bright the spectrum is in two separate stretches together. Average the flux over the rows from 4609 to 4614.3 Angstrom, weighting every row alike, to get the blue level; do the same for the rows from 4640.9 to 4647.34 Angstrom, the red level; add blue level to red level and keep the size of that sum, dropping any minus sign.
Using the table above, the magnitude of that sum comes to 208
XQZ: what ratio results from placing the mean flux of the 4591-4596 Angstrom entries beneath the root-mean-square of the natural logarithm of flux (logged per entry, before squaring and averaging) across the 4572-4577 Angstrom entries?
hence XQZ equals 0.073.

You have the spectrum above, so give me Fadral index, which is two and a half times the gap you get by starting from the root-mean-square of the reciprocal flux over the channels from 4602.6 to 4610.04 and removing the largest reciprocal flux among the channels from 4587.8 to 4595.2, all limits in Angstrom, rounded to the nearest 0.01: -0.03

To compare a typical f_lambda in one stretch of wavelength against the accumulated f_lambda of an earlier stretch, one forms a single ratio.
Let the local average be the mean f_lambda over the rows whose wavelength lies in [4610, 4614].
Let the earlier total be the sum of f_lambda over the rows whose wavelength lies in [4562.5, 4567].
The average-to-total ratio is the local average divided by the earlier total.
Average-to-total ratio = 2.2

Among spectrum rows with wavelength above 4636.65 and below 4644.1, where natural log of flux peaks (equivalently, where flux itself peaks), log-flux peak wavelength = 4643.59 Angstrom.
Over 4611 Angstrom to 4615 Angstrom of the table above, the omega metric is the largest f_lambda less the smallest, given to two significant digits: 19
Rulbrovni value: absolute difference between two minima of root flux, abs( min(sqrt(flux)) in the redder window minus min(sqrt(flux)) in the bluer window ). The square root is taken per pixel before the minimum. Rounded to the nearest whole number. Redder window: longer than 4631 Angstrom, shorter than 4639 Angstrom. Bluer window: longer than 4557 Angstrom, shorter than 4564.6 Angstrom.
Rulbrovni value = 7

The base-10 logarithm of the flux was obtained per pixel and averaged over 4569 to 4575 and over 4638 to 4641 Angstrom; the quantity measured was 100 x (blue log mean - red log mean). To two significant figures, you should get -34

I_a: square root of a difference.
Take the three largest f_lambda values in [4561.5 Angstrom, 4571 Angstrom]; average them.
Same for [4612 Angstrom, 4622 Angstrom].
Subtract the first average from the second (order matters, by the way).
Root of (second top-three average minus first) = 6.8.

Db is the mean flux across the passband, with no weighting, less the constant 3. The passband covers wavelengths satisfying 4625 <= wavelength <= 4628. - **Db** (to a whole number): 97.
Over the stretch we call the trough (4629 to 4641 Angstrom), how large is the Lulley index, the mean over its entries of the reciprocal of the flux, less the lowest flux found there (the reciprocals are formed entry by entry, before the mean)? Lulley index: -91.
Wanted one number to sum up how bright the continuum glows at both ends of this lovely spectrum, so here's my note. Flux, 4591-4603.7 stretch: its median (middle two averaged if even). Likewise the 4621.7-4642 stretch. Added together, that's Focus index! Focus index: 153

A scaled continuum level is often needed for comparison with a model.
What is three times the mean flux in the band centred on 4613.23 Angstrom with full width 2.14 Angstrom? 227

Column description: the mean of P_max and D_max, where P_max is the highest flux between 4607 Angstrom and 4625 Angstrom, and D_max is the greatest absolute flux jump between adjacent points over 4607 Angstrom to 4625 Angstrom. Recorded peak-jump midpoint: 66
